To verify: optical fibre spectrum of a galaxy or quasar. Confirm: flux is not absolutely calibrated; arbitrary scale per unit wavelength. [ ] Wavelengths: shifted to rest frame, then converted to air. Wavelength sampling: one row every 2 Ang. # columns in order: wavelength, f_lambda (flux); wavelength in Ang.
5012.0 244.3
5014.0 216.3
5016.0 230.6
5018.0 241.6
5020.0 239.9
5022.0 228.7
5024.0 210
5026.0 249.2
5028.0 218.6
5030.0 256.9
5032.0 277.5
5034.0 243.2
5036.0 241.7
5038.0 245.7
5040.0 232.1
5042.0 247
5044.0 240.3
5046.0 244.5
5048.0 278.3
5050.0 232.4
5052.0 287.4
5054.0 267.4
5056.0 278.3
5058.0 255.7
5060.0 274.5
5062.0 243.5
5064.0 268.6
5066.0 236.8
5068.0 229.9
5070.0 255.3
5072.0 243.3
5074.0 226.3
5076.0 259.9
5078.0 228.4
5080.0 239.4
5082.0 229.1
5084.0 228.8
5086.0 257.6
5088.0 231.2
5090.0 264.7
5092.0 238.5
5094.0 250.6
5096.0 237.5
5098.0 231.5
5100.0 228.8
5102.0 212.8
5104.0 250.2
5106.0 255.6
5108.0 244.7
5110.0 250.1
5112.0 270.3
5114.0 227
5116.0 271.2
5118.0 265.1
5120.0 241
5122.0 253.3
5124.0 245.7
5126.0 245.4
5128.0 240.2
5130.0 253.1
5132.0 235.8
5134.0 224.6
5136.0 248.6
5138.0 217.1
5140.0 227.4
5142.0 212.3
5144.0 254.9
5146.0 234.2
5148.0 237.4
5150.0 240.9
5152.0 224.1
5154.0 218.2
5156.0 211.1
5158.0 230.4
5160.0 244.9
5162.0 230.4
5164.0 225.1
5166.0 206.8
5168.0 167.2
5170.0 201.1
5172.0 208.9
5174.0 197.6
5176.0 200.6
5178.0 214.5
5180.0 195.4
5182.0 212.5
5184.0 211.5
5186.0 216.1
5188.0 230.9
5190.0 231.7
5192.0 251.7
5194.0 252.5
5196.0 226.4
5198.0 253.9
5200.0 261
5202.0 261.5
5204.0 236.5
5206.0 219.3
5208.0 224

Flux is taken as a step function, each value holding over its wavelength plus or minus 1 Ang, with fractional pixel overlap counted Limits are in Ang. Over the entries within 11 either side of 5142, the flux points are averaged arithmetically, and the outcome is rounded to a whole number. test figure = 232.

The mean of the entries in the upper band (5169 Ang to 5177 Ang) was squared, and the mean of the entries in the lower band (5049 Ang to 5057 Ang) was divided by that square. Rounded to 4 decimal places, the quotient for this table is 0.0065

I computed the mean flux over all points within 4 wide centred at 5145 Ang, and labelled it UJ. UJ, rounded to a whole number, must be 245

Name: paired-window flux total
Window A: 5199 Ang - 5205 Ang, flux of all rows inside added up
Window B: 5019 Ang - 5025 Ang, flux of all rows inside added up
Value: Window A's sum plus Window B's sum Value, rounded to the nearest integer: 1438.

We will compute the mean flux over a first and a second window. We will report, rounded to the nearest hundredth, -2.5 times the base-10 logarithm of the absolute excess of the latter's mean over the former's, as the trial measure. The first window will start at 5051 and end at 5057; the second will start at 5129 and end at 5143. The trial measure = -4.17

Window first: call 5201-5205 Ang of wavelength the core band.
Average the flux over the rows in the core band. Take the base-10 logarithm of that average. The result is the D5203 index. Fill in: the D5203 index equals 2.40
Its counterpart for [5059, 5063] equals 2.41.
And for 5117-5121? 2.40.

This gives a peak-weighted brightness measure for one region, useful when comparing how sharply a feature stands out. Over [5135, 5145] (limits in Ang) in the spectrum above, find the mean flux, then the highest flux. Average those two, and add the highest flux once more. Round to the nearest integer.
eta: 498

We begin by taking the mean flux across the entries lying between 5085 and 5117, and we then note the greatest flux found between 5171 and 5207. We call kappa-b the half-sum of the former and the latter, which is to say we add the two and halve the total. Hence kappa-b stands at 253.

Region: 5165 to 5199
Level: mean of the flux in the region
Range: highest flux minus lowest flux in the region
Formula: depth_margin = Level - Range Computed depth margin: 130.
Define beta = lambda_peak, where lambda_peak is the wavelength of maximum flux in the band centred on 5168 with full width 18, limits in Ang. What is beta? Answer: 5160.0 Ang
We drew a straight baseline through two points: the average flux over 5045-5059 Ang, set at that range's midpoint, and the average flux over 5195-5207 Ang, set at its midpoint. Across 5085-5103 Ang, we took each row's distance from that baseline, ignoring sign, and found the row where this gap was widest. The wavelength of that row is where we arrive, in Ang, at 5102.0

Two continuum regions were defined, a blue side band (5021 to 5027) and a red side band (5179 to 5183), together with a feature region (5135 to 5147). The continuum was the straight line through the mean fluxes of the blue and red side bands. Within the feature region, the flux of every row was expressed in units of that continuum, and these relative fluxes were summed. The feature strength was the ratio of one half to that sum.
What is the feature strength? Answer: 0.075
